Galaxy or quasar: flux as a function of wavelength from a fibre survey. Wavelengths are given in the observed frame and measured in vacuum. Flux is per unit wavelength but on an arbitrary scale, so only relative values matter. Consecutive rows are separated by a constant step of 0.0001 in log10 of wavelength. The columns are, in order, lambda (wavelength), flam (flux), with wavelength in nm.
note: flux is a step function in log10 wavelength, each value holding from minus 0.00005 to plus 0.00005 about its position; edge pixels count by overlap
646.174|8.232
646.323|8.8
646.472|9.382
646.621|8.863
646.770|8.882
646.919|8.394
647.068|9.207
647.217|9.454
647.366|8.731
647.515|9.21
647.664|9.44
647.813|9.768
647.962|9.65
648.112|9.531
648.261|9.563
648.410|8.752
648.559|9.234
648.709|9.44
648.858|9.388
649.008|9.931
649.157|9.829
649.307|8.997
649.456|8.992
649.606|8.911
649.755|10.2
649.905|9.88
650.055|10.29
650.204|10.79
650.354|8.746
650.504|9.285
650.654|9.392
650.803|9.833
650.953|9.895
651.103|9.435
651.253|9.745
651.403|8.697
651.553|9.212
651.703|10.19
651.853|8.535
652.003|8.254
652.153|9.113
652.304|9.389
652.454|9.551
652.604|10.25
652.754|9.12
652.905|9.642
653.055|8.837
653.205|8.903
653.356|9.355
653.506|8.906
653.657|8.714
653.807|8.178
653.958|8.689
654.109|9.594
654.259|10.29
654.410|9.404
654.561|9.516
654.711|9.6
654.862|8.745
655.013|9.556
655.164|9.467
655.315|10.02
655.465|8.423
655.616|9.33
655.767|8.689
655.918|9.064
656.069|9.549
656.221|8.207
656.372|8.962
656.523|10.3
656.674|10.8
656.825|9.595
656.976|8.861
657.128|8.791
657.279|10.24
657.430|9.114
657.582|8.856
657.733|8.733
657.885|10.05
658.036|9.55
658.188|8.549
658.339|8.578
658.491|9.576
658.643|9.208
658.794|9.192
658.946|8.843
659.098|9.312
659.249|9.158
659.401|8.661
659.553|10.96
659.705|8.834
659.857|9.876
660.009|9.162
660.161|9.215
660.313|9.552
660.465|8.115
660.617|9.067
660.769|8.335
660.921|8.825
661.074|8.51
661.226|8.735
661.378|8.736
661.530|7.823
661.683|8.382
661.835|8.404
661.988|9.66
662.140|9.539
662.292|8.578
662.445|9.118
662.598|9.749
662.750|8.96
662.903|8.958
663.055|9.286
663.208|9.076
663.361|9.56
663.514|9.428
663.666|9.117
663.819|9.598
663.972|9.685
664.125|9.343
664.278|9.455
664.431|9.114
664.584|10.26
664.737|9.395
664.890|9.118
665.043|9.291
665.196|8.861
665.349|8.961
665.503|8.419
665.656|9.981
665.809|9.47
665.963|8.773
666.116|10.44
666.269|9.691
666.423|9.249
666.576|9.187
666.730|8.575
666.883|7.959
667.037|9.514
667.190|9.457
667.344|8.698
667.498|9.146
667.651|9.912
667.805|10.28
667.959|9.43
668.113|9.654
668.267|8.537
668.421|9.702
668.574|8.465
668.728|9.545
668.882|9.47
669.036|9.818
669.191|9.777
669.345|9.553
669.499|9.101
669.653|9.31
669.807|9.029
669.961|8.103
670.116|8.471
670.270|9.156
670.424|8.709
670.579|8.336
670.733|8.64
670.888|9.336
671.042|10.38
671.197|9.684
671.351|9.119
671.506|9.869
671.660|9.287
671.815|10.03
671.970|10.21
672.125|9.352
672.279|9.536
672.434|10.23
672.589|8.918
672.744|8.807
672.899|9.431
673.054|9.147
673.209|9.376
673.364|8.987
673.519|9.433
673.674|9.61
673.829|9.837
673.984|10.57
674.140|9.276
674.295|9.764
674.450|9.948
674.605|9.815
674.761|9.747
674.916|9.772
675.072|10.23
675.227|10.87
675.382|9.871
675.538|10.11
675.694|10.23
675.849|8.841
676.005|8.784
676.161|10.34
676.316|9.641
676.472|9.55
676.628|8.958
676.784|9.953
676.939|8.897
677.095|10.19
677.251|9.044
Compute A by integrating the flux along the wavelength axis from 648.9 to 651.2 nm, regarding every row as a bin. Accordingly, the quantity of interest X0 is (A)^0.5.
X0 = 4.70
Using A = 22.1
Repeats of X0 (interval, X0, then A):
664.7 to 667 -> 4.59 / 21.1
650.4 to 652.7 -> 4.64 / 21.6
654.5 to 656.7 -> 4.53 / 20.5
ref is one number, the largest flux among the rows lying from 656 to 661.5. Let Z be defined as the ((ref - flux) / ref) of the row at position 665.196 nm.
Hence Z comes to 0.19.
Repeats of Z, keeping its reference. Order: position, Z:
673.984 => 0.04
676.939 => 0.19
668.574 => 0.23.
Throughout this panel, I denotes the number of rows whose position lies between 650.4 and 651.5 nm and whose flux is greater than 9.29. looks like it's 5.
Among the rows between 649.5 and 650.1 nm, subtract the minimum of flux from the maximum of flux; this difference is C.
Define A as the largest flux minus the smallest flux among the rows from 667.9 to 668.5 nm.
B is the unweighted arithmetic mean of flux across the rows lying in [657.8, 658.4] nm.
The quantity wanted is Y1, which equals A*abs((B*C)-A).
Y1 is 13.4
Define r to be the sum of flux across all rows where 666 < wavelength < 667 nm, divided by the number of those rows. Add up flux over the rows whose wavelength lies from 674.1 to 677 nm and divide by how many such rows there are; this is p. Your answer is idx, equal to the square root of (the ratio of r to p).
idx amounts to 0.97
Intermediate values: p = 9.72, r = 9.2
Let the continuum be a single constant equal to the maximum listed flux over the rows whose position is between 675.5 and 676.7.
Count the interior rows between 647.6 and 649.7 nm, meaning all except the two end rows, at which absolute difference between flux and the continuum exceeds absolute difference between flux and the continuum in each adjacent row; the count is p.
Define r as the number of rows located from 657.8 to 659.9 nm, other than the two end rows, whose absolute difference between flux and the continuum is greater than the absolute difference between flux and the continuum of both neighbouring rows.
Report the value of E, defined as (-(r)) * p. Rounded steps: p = 3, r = 4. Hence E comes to -12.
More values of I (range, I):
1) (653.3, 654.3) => 3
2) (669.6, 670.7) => 1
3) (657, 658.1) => 3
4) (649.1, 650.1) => 4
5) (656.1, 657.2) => 3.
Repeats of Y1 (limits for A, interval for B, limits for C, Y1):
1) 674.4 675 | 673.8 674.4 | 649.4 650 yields 2.5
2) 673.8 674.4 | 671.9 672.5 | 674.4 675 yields 0.9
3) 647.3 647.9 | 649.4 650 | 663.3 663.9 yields 3.7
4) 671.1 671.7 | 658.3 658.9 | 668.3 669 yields 7.9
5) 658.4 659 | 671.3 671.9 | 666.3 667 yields 8.5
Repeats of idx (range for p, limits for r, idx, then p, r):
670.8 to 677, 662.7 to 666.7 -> 0.98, 9.64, 9.3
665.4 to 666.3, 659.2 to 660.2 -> 1.00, 9.46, 9.4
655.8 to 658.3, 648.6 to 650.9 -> 1.01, 9.33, 9.6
